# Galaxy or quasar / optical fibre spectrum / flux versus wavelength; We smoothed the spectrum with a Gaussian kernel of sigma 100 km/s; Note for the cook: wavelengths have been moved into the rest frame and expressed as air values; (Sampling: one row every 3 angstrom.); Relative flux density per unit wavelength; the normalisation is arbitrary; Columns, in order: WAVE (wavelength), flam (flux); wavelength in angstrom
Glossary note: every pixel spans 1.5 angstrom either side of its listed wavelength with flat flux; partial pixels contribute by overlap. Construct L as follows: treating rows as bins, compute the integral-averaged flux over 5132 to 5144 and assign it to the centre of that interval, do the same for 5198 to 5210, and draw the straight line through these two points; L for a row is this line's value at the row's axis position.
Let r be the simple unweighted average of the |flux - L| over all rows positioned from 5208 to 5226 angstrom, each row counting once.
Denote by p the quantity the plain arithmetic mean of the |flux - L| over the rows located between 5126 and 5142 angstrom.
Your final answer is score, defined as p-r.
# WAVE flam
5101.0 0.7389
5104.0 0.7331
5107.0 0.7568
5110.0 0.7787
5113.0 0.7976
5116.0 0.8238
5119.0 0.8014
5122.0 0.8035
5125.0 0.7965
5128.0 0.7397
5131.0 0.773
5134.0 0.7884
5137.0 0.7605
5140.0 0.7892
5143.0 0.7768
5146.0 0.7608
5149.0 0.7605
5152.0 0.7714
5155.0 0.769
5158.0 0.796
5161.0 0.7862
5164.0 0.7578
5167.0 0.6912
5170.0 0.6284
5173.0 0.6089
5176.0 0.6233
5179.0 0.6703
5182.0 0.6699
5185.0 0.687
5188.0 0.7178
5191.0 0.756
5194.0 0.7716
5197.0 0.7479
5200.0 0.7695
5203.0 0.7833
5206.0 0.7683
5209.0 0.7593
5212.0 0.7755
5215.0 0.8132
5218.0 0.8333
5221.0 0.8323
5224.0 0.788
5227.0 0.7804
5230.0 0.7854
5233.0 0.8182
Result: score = -0.019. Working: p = 0.017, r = 0.036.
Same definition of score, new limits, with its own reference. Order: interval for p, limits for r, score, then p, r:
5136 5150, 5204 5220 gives -0.013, 0.013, 0.026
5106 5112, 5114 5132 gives -0.010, 0.015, 0.025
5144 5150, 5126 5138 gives -0.002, 0.017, 0.019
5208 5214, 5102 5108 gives -0.030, 0.008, 0.038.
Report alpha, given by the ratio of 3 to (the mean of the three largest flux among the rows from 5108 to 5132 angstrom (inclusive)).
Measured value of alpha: 3.71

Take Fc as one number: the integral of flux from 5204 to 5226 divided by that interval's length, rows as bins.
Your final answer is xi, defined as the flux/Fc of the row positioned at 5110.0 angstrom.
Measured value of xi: 0.98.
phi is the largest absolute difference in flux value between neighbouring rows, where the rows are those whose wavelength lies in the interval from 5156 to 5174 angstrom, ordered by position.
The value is 0.067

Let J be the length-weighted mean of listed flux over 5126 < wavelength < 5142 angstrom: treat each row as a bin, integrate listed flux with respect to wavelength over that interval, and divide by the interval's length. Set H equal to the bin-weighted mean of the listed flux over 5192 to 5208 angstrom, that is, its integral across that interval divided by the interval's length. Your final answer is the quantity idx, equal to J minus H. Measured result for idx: 0.00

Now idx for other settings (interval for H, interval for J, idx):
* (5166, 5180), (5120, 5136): 0.14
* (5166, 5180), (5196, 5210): 0.12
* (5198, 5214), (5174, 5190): -0.10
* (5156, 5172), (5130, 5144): 0.05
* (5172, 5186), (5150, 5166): 0.12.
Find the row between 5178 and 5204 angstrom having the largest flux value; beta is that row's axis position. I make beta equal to 5203.0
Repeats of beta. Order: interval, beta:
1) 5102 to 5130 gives 5116.0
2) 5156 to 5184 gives 5158.0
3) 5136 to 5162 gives 5158.0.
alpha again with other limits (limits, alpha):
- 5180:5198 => 3.96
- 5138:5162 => 3.80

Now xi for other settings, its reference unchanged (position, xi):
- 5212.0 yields 0.98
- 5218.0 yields 1.05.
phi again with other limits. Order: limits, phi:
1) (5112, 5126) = 0.026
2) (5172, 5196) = 0.047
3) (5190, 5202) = 0.024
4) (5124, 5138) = 0.057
